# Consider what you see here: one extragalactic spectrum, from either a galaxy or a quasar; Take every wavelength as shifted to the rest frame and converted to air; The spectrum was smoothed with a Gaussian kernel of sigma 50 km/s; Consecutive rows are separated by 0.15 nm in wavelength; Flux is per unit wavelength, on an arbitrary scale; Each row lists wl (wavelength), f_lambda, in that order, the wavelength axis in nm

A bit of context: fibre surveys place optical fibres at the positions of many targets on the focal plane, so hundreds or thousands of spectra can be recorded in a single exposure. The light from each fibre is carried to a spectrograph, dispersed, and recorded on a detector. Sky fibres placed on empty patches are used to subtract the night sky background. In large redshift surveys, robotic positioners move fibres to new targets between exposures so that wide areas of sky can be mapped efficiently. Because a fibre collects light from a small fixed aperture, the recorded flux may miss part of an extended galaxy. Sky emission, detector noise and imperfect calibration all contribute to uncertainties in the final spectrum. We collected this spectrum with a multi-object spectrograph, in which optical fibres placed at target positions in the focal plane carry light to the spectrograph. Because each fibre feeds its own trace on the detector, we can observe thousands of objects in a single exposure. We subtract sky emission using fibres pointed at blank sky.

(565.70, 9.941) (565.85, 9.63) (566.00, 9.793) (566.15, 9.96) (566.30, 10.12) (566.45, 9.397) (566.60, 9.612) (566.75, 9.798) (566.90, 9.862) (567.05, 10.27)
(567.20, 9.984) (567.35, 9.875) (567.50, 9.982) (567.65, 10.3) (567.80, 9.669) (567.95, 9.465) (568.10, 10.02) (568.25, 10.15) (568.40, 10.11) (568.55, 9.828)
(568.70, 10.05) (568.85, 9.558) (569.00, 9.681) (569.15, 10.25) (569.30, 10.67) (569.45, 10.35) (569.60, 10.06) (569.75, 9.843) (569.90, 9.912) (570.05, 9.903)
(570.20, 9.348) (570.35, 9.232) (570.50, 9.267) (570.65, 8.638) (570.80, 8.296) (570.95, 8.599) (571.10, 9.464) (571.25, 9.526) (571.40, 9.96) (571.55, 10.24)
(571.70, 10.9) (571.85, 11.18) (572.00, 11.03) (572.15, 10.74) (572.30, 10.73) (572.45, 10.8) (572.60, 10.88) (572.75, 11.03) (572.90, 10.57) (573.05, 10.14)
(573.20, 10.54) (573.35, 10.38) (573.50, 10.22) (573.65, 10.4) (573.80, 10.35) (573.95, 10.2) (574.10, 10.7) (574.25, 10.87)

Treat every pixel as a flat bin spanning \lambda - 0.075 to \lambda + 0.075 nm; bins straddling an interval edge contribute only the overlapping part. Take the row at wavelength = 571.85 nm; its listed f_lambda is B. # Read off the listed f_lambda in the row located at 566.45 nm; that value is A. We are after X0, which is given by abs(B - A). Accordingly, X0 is 1.78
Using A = 9.397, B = 11.18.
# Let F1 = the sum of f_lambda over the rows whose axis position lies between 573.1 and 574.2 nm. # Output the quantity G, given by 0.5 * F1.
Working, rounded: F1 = 73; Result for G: 36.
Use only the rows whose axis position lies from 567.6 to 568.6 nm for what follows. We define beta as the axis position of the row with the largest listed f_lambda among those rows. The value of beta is 567.65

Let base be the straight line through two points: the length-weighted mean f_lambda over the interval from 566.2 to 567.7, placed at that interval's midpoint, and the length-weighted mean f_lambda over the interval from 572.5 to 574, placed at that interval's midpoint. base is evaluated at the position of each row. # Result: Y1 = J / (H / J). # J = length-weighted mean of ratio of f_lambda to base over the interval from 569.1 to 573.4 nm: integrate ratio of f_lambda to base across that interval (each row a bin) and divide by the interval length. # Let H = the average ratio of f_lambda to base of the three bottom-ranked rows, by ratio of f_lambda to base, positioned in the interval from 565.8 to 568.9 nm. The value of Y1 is 1.01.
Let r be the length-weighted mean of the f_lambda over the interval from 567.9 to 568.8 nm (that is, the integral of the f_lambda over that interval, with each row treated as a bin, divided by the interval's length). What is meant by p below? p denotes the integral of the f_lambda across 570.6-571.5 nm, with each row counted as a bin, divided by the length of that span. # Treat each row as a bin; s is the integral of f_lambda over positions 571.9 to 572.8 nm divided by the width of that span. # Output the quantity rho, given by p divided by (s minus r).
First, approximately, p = 9.1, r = 9.94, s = 10.9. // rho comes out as 10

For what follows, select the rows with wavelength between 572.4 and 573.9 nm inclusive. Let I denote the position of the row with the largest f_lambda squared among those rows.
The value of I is 572.75 nm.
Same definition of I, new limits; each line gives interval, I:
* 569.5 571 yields 569.60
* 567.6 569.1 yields 567.65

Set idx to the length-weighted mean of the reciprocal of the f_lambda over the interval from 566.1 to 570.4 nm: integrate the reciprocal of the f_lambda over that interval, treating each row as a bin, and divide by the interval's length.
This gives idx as 0.101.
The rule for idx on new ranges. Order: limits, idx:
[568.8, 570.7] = 0.103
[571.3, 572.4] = 0.094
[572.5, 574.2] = 0.095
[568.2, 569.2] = 0.101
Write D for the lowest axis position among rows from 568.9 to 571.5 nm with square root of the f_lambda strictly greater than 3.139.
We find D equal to 569.15 nm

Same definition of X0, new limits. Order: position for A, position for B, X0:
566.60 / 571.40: 0.35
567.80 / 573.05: 0.47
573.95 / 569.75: 0.36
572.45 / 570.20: 1.45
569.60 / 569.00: 0.38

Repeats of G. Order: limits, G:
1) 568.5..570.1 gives 55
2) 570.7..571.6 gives 28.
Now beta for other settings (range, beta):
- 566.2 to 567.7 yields 567.65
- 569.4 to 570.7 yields 569.45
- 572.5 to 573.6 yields 572.75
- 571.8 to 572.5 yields 571.85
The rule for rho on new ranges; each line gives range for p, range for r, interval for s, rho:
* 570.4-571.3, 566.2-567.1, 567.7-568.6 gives 172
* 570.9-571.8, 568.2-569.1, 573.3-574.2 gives 20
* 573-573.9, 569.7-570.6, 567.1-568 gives 29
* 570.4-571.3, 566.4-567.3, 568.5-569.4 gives 48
